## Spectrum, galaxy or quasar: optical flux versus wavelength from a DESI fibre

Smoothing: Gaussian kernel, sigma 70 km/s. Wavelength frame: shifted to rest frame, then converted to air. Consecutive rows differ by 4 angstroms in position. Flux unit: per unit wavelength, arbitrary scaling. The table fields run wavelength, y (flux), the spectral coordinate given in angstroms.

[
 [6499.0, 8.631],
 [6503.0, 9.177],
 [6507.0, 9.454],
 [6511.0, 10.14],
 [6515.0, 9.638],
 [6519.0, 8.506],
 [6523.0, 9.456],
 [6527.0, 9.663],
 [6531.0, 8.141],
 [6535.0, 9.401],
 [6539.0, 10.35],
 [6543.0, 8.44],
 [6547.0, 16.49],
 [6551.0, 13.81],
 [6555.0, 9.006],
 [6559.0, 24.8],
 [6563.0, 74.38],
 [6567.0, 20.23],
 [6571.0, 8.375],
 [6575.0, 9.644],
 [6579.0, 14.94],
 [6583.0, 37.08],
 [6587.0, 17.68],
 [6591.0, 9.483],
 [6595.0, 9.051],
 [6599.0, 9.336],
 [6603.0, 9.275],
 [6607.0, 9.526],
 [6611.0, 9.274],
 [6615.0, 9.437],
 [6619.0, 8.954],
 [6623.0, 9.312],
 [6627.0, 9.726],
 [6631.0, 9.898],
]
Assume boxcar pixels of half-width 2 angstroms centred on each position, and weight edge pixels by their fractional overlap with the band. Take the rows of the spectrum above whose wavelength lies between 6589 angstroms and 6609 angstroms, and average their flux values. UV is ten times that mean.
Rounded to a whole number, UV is 93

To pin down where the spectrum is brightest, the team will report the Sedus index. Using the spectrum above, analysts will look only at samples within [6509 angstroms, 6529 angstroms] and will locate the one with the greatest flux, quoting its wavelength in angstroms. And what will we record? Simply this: 6511.0 angstroms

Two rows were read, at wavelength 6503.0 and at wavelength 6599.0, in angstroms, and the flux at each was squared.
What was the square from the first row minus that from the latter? -3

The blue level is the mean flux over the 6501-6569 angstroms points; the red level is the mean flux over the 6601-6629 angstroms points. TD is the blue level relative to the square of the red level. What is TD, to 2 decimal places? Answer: 0.18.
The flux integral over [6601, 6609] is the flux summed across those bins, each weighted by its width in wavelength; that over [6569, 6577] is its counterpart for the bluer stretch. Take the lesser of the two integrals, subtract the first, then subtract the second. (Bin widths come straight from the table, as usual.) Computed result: -75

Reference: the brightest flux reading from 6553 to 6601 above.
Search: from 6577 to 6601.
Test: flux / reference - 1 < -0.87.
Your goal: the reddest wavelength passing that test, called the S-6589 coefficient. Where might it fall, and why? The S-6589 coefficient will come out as 6599.0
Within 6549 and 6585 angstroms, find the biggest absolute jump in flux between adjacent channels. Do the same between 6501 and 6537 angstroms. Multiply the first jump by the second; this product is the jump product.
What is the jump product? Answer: 82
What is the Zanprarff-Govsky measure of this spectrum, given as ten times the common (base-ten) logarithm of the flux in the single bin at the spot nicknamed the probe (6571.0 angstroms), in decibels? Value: 9.2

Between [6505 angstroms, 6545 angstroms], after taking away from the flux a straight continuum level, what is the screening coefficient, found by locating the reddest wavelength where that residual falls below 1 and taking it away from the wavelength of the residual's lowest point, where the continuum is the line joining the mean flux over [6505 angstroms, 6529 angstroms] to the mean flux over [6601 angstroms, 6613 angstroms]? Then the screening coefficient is -12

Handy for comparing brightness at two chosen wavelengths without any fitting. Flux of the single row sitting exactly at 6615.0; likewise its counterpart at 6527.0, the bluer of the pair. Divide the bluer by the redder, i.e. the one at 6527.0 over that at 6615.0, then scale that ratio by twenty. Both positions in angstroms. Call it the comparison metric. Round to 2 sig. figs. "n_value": 20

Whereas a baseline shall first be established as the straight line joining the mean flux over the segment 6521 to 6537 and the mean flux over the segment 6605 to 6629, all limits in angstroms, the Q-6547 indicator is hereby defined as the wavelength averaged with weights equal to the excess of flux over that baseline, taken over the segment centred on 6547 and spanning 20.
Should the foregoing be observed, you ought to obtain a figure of 6547.9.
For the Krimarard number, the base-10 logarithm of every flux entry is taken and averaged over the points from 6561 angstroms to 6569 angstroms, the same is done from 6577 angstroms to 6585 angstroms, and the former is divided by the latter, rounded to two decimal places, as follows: 1.16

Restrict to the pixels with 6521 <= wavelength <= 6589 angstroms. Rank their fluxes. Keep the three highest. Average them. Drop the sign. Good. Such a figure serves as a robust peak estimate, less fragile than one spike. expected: 45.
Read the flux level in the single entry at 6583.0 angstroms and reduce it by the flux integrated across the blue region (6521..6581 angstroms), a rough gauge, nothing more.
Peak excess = -951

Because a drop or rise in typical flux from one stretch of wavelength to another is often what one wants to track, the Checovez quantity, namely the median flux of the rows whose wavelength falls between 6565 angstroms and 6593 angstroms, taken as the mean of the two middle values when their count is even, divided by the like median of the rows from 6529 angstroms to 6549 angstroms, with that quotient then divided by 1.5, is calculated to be 1.06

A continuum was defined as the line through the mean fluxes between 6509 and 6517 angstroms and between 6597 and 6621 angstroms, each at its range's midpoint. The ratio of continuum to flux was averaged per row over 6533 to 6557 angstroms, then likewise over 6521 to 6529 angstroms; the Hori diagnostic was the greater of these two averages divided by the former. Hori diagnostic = 1.12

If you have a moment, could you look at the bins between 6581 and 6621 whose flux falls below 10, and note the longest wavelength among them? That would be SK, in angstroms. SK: 6619.0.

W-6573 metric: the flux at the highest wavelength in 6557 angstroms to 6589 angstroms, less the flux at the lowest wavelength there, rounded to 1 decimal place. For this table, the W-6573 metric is -7.1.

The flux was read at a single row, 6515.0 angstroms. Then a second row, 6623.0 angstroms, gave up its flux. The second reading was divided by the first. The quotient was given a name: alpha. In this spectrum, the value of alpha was 0.97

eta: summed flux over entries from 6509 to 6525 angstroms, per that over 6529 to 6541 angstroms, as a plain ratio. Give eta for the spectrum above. 1.4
